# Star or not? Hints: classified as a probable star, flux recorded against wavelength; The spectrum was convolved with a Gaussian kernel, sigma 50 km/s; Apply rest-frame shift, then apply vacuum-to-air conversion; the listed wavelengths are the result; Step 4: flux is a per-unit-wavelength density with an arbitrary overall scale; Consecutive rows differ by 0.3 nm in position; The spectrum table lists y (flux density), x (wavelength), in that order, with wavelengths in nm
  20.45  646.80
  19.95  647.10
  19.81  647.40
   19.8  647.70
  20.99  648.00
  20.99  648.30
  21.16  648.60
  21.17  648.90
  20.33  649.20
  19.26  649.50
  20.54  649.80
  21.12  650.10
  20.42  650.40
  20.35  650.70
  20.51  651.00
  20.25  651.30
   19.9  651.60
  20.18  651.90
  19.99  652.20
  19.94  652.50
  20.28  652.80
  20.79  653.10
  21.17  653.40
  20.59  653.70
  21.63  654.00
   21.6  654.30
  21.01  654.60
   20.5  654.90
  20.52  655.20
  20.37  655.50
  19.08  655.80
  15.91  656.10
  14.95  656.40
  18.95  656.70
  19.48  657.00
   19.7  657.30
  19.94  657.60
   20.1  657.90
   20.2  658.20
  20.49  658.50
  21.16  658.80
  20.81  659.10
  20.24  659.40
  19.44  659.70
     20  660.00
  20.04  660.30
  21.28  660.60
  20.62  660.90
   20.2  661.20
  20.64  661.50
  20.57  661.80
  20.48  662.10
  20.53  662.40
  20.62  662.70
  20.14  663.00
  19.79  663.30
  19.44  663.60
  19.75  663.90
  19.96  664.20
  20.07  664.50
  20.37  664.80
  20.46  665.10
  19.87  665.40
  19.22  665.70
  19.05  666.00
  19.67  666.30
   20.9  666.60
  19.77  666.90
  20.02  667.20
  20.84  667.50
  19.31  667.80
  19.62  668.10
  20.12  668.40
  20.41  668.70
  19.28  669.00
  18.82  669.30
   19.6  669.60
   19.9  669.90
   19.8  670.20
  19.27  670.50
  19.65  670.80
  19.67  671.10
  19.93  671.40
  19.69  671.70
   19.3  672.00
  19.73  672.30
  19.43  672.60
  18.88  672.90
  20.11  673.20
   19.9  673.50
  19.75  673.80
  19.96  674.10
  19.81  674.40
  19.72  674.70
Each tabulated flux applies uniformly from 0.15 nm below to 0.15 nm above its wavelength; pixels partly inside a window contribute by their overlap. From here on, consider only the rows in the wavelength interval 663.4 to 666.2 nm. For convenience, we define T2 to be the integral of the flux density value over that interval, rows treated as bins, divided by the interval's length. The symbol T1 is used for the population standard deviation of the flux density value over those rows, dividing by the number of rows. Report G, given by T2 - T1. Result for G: 19.3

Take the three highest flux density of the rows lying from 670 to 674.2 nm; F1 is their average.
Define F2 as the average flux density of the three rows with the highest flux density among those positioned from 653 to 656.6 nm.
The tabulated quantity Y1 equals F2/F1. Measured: 1.07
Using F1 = 20.0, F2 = 21.5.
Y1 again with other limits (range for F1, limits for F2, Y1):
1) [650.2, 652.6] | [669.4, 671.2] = 0.97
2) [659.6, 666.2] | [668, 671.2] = 0.97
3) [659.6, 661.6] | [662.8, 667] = 0.99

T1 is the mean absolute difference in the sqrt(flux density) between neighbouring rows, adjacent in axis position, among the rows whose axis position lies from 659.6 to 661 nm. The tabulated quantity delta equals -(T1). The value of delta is -0.069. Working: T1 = 0.069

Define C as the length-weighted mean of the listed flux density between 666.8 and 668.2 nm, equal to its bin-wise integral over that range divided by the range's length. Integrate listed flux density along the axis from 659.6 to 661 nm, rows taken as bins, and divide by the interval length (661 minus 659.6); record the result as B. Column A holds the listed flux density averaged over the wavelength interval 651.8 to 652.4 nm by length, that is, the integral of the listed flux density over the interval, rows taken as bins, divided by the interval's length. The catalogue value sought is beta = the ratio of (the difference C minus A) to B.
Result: -0.007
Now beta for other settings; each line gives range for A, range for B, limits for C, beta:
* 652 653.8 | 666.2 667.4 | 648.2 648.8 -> 0.032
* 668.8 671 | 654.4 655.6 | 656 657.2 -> -0.098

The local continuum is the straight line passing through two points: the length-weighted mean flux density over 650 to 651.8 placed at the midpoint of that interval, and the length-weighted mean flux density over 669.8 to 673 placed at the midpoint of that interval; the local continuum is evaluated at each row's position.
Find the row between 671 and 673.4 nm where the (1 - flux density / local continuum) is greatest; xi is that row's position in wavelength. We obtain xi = 672.90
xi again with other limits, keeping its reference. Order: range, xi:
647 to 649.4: 647.40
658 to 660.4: 659.70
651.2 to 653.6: 651.60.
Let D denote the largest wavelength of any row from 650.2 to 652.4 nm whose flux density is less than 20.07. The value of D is 652.20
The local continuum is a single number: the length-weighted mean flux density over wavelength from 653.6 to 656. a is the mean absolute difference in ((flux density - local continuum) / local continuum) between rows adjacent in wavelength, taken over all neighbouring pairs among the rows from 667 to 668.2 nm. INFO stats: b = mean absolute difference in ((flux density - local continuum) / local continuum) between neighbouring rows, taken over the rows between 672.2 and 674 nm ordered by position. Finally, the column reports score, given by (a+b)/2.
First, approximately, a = 0.043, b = 0.0237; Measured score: 0.0334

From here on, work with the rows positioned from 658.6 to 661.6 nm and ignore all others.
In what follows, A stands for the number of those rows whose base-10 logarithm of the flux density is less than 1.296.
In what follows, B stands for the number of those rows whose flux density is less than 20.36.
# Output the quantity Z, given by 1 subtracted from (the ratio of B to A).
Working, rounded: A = 1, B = 5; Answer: 4.0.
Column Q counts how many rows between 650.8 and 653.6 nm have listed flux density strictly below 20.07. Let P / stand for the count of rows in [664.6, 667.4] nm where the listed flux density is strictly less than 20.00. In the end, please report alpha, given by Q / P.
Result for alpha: 0.6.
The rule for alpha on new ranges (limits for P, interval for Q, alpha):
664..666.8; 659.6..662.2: 0.6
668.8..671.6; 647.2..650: 0.3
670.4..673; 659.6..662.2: 0.3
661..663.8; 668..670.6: 3.5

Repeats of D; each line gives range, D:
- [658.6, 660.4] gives 660.30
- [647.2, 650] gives 649.50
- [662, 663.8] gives 663.60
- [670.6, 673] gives 672.90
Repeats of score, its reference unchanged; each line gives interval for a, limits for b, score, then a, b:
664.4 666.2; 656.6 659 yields 0.0164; 0.018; 0.0154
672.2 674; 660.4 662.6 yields 0.0189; 0.024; 0.0140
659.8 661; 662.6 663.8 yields 0.0253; 0.031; 0.0191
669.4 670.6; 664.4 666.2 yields 0.0163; 0.015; 0.0175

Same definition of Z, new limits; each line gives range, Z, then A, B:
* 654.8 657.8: 0.2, 6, 7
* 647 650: 4.0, 1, 5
